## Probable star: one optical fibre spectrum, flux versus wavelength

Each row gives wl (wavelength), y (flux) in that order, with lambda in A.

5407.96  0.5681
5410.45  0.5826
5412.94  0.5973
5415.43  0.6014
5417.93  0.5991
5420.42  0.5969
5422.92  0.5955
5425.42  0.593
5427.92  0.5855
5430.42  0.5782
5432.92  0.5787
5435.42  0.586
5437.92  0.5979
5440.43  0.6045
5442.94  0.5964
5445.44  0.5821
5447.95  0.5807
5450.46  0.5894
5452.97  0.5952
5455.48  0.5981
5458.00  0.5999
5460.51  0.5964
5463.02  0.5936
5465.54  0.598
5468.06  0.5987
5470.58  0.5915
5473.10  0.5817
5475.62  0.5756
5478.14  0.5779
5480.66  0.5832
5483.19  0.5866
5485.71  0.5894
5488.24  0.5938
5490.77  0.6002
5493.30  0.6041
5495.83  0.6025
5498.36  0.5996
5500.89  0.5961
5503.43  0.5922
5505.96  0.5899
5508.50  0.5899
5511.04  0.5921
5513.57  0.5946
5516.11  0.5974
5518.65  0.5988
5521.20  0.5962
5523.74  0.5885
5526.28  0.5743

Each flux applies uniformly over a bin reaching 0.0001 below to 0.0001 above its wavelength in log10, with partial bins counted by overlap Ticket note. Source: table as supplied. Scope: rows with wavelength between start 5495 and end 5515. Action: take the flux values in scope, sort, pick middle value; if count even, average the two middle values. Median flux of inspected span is 0.593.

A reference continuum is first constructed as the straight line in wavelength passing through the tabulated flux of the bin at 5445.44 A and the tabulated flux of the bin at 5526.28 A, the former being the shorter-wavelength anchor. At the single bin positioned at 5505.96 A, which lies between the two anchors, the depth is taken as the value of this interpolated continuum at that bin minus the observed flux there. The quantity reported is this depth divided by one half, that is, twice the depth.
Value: -0.027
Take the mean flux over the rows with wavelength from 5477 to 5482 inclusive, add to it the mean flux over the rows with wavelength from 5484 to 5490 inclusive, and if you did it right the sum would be 1.172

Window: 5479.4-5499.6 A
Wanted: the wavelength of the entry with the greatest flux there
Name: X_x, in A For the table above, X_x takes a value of 5493.30 A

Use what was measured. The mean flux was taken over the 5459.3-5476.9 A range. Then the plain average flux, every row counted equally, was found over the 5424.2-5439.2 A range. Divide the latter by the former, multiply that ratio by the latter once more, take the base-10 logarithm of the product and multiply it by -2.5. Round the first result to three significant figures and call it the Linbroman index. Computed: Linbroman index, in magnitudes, 0.587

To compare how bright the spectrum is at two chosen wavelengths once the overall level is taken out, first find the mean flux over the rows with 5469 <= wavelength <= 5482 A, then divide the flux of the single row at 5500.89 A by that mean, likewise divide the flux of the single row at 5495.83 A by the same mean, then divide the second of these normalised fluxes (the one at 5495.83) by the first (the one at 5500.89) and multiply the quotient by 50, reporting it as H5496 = 50.5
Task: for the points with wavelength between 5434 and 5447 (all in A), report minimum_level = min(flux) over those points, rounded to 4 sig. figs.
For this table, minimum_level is 0.5821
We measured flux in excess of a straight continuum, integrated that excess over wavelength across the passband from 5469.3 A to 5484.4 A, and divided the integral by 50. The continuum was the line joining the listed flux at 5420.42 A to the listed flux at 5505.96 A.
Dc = -0.0029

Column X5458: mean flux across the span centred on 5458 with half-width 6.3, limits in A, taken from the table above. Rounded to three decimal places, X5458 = 0.597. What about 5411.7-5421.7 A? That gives 0.599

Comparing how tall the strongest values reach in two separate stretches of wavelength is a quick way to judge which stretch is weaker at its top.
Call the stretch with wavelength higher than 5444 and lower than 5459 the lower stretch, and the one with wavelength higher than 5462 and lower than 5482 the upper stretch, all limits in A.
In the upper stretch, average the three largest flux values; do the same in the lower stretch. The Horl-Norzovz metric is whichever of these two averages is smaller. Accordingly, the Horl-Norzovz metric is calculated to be 0.597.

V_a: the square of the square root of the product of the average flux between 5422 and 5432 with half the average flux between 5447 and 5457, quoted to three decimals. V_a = 0.174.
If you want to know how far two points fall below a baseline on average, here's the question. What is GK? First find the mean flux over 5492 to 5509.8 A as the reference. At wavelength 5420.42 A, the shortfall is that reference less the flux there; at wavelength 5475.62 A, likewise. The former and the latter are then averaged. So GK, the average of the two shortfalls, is 0.010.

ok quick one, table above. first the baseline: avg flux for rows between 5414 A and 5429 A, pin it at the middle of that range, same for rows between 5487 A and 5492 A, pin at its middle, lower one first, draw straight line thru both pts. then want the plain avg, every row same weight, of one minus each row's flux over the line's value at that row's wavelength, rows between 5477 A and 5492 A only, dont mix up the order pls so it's 0.014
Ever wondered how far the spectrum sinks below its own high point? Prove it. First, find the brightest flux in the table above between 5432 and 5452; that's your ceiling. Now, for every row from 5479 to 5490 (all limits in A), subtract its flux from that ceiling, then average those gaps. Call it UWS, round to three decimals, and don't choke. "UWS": 0.016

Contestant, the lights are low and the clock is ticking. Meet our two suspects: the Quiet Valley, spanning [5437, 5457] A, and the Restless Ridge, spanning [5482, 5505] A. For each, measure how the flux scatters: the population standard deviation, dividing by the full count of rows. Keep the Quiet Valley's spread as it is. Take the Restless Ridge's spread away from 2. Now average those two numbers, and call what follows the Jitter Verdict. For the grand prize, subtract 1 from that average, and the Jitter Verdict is 0.0010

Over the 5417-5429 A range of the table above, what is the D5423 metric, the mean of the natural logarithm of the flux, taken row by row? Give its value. -0.521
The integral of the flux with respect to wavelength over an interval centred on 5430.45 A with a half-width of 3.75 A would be 4.36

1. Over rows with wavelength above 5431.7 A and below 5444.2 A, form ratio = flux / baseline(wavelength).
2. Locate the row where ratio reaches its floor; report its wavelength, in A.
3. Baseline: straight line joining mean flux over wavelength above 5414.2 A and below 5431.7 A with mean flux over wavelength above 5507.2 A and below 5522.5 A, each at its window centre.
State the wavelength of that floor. 5432.92 A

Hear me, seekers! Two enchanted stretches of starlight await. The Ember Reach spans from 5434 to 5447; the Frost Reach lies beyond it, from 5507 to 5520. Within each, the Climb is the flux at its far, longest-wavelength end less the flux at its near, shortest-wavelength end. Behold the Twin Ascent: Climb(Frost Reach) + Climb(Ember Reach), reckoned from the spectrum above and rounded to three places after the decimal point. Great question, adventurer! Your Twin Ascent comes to 0.005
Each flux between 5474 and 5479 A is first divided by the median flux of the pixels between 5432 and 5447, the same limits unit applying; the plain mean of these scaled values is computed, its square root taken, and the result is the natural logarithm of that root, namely -0.012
